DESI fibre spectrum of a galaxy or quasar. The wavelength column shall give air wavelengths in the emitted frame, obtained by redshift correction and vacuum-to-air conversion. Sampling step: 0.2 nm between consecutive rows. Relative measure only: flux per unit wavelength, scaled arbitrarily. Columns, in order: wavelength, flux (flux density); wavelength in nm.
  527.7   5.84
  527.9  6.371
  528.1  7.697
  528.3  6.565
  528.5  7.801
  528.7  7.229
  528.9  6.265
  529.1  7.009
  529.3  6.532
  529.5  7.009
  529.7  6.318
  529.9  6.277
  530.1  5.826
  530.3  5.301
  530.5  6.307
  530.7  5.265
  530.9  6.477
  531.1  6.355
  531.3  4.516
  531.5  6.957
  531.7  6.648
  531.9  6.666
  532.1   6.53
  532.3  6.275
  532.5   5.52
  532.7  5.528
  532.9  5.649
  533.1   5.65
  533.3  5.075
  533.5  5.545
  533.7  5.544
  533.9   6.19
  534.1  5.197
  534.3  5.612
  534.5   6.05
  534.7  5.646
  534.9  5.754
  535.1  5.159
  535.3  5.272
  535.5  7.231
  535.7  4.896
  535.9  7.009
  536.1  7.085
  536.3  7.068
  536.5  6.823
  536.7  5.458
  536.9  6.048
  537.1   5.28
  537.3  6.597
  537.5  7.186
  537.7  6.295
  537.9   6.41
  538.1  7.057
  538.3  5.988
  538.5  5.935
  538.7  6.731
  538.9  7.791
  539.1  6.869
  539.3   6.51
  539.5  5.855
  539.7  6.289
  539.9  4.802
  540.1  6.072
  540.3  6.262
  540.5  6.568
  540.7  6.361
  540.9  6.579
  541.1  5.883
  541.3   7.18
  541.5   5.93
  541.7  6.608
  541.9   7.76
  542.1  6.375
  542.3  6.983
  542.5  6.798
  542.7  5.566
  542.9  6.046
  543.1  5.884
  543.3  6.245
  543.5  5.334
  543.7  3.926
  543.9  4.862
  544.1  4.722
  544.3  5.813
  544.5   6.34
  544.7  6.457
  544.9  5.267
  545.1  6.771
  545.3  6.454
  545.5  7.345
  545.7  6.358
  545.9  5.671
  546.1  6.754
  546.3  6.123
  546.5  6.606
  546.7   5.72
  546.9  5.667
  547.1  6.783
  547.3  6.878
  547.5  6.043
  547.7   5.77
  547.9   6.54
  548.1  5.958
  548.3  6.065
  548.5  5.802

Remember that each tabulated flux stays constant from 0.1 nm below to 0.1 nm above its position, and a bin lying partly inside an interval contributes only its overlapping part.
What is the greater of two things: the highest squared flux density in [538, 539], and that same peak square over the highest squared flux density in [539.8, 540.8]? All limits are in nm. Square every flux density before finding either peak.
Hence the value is 60.7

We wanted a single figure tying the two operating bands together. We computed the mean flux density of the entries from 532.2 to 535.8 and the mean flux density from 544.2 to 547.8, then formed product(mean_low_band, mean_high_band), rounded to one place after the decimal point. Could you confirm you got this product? 35.4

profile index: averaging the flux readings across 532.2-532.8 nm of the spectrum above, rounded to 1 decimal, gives 5.8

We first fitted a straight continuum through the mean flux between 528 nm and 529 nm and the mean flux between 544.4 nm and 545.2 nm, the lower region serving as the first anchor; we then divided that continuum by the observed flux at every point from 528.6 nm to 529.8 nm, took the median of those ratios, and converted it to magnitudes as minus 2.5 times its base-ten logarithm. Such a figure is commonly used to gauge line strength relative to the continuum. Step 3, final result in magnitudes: -0.049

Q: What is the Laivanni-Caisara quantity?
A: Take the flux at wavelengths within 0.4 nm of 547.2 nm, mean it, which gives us 6.34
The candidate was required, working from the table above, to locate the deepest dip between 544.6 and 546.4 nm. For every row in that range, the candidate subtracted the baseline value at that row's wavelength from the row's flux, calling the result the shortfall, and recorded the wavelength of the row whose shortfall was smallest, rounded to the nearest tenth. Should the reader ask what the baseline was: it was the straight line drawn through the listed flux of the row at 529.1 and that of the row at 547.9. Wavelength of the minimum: 544.9 nm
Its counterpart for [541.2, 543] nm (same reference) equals 542.7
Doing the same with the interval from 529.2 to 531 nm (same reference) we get 530.7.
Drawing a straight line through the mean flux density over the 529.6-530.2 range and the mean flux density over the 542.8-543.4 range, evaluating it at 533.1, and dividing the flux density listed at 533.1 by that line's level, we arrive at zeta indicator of 0.92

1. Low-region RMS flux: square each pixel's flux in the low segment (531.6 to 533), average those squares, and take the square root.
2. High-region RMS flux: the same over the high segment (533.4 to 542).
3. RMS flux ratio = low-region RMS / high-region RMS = 0.977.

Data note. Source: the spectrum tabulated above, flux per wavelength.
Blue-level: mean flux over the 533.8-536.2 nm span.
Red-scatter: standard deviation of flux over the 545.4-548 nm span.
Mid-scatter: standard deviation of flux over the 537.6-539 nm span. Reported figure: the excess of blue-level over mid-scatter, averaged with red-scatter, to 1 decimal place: 2.9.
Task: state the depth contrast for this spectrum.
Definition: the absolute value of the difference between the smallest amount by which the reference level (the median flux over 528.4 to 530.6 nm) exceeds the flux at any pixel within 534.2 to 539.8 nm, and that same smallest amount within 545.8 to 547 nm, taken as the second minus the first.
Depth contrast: 1.0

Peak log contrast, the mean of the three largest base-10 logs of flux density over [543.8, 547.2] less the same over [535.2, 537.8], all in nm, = -0.013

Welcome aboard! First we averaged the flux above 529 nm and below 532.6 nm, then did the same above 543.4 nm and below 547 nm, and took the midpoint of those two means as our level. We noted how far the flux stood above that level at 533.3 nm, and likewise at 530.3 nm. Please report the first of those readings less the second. -0.2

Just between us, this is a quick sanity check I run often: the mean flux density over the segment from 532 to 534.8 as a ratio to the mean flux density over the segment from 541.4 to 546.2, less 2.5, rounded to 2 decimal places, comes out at -1.56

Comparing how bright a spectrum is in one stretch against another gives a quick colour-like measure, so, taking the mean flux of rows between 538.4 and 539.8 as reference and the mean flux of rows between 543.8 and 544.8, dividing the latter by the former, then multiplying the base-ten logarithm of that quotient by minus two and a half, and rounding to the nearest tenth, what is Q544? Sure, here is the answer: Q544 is 0.2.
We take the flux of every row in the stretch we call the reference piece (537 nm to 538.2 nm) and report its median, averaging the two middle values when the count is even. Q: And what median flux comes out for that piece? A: 6.50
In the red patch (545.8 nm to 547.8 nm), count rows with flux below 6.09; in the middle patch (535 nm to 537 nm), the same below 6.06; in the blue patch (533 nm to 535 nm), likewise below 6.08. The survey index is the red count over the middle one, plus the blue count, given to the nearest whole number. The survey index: 10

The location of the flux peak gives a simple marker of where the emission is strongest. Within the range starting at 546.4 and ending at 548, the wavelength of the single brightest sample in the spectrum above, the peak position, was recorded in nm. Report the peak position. 547.3 nm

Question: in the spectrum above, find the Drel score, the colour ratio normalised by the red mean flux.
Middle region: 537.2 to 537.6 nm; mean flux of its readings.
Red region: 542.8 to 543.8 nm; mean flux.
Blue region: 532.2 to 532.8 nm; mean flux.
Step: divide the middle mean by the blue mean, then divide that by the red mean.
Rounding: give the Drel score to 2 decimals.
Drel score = 0.22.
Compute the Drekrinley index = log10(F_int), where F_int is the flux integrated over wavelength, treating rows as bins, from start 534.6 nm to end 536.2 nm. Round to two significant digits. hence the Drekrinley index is 0.98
